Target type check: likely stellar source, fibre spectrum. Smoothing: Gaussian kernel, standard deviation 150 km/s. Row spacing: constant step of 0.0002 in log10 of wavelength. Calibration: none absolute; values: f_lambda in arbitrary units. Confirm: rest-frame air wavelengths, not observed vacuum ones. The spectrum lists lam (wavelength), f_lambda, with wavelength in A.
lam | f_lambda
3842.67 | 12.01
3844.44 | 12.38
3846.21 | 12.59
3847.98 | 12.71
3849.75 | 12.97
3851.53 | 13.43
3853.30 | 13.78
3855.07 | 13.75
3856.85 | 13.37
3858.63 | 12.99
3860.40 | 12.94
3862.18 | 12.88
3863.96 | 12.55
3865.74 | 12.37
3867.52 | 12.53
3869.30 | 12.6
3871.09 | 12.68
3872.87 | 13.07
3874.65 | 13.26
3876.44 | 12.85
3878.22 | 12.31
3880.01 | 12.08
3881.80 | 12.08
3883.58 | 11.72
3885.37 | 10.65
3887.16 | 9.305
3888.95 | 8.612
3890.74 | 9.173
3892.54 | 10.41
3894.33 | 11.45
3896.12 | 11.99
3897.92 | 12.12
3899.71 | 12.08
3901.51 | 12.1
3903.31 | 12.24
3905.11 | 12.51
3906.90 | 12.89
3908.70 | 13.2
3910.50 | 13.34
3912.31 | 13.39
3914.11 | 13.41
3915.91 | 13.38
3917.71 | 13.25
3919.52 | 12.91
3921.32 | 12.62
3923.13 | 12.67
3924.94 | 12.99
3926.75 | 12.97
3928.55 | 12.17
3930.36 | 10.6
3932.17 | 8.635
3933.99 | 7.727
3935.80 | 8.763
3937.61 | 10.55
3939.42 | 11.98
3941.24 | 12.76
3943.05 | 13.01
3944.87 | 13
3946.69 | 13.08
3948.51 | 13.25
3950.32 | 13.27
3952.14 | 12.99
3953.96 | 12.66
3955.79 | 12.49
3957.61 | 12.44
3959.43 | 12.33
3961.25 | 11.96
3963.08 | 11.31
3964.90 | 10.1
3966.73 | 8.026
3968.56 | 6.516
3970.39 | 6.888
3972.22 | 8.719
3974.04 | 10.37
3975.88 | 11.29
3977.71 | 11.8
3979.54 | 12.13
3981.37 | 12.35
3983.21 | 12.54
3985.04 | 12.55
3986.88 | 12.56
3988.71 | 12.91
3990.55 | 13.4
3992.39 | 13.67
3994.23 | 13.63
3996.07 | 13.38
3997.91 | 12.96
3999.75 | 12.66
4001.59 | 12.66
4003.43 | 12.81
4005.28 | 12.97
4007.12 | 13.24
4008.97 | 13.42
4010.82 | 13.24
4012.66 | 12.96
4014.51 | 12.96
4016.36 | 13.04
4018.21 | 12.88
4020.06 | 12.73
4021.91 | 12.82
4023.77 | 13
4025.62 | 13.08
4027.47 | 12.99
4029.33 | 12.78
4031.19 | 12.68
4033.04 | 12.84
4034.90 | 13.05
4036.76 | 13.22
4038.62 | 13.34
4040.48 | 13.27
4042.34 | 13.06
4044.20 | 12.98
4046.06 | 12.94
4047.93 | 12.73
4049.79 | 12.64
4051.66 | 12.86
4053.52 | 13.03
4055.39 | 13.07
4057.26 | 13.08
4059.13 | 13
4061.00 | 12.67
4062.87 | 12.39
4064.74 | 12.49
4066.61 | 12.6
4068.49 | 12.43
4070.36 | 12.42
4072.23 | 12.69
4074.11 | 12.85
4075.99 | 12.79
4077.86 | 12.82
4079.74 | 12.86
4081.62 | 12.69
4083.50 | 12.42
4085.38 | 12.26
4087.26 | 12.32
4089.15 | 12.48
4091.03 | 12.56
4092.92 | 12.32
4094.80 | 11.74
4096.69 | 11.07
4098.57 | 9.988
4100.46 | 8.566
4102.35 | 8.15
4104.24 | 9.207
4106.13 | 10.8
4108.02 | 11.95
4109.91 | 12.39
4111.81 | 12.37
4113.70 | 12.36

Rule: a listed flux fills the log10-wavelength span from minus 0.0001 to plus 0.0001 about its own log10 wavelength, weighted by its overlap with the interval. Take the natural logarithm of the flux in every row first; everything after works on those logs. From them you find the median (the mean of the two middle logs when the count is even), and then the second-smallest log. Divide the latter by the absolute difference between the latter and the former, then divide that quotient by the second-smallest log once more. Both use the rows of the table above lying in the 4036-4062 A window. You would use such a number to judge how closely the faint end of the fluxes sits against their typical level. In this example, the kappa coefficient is 37.2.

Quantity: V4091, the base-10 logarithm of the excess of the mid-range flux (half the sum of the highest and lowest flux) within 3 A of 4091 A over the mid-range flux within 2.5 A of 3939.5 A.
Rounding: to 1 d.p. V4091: -0.1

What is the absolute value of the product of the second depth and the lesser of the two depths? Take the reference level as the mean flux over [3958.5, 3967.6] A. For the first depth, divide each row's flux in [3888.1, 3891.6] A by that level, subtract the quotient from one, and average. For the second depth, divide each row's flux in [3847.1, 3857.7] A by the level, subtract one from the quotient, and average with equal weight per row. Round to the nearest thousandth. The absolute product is 0.042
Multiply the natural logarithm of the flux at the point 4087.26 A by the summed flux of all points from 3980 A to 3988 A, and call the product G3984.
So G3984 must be 126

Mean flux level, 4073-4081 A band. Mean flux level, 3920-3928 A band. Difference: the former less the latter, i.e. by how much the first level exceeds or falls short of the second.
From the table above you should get 0.0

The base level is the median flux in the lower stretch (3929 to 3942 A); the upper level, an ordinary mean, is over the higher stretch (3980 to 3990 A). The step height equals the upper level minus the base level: 2.0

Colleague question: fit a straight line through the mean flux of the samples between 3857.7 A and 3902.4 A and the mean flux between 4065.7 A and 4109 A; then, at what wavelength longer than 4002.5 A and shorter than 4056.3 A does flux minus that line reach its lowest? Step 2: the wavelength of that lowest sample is 4049.79 A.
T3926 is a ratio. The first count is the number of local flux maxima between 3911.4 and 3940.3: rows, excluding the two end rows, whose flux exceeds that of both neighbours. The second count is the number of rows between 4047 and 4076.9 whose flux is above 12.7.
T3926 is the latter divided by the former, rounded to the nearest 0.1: 4.0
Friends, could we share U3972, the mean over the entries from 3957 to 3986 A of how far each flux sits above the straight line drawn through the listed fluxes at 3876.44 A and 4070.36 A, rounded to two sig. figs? -1.9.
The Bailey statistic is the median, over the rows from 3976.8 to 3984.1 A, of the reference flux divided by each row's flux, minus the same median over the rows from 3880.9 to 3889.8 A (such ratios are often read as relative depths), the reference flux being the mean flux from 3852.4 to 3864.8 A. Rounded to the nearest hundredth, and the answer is -0.16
